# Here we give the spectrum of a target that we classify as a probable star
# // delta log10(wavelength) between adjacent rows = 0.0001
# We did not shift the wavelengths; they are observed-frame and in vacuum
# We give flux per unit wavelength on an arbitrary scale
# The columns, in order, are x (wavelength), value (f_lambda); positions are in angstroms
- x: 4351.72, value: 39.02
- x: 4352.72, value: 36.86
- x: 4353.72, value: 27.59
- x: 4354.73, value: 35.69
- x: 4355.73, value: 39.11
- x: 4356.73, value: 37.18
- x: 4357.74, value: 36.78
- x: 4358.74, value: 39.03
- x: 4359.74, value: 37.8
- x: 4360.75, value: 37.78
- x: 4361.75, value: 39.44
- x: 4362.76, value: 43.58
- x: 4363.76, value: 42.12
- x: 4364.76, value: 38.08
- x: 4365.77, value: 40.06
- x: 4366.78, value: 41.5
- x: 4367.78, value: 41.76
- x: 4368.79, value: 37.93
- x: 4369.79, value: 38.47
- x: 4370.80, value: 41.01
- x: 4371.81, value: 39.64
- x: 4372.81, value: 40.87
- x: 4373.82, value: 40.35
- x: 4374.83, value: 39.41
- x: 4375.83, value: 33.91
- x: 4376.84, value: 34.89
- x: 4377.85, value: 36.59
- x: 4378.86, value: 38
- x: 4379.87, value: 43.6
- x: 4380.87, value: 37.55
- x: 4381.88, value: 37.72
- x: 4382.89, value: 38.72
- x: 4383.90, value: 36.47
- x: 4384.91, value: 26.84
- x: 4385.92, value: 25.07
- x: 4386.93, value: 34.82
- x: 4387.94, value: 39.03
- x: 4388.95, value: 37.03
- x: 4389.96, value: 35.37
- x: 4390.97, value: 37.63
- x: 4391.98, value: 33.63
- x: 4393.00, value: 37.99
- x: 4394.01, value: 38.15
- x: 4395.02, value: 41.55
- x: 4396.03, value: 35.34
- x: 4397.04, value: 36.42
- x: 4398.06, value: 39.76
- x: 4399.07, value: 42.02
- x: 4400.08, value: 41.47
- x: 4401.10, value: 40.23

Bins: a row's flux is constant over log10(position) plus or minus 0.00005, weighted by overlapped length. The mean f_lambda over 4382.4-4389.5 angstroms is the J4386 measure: 34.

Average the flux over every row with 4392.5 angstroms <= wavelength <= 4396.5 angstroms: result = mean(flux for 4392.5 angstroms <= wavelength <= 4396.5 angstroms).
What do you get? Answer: 38.3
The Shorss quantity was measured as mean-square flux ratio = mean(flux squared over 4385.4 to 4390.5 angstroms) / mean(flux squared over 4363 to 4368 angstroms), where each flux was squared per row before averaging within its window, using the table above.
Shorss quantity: 0.72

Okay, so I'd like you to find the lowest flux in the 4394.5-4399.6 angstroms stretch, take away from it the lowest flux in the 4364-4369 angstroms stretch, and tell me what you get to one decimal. -2.6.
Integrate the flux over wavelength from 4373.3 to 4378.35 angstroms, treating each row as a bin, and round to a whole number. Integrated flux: 187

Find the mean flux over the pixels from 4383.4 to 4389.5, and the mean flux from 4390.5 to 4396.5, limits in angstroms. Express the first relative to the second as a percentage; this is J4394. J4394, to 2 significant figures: 89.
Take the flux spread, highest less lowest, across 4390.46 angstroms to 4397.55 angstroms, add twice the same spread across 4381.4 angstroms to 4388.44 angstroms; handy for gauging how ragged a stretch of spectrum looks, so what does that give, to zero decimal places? 36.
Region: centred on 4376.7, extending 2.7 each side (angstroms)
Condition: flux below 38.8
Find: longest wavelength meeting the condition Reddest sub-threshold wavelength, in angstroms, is 4378.86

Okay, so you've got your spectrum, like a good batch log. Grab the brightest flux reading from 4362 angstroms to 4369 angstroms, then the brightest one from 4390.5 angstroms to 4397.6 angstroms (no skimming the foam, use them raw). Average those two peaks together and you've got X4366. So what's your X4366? 42.6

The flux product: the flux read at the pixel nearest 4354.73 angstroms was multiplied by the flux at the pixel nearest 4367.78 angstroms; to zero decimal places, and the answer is 1490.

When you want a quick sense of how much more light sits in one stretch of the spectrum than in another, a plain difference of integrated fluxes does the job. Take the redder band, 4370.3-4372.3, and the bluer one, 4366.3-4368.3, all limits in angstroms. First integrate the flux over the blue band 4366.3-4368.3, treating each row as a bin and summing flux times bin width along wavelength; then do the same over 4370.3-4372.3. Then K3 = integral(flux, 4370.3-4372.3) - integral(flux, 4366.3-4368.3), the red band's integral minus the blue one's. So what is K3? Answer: -3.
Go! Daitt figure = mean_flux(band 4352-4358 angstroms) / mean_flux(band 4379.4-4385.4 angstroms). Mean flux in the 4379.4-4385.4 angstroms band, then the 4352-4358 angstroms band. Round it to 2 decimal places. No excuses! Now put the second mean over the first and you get 0.97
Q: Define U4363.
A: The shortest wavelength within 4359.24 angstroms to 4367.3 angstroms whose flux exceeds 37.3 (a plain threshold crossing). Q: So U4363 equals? 4359.74 angstroms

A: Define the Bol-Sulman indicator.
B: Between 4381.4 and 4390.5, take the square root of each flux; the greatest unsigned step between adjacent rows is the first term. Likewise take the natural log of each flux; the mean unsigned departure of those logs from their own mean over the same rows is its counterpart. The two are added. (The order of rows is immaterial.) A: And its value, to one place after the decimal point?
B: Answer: 1.0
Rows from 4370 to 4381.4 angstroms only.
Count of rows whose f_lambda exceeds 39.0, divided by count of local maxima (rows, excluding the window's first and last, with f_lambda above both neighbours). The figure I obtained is 3.0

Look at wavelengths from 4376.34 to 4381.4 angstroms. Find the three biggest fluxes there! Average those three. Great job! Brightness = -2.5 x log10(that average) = -4.00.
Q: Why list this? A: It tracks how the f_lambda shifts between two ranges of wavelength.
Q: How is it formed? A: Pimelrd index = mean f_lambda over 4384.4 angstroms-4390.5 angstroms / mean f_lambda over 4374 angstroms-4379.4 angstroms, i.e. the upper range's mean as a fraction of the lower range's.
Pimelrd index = 0.90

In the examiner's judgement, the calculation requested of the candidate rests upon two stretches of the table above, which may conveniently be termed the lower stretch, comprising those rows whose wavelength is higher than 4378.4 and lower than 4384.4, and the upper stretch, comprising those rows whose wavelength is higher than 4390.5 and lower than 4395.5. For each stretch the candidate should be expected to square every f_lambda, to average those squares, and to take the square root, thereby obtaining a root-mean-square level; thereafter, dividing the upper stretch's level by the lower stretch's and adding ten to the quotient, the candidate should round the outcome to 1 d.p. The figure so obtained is 11.0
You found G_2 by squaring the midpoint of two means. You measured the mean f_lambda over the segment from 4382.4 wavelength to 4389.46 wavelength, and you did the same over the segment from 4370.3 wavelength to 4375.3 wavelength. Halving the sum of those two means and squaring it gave 1378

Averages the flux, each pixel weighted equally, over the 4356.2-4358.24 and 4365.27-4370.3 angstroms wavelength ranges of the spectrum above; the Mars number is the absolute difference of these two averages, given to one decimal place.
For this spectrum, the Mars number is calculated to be 3.0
